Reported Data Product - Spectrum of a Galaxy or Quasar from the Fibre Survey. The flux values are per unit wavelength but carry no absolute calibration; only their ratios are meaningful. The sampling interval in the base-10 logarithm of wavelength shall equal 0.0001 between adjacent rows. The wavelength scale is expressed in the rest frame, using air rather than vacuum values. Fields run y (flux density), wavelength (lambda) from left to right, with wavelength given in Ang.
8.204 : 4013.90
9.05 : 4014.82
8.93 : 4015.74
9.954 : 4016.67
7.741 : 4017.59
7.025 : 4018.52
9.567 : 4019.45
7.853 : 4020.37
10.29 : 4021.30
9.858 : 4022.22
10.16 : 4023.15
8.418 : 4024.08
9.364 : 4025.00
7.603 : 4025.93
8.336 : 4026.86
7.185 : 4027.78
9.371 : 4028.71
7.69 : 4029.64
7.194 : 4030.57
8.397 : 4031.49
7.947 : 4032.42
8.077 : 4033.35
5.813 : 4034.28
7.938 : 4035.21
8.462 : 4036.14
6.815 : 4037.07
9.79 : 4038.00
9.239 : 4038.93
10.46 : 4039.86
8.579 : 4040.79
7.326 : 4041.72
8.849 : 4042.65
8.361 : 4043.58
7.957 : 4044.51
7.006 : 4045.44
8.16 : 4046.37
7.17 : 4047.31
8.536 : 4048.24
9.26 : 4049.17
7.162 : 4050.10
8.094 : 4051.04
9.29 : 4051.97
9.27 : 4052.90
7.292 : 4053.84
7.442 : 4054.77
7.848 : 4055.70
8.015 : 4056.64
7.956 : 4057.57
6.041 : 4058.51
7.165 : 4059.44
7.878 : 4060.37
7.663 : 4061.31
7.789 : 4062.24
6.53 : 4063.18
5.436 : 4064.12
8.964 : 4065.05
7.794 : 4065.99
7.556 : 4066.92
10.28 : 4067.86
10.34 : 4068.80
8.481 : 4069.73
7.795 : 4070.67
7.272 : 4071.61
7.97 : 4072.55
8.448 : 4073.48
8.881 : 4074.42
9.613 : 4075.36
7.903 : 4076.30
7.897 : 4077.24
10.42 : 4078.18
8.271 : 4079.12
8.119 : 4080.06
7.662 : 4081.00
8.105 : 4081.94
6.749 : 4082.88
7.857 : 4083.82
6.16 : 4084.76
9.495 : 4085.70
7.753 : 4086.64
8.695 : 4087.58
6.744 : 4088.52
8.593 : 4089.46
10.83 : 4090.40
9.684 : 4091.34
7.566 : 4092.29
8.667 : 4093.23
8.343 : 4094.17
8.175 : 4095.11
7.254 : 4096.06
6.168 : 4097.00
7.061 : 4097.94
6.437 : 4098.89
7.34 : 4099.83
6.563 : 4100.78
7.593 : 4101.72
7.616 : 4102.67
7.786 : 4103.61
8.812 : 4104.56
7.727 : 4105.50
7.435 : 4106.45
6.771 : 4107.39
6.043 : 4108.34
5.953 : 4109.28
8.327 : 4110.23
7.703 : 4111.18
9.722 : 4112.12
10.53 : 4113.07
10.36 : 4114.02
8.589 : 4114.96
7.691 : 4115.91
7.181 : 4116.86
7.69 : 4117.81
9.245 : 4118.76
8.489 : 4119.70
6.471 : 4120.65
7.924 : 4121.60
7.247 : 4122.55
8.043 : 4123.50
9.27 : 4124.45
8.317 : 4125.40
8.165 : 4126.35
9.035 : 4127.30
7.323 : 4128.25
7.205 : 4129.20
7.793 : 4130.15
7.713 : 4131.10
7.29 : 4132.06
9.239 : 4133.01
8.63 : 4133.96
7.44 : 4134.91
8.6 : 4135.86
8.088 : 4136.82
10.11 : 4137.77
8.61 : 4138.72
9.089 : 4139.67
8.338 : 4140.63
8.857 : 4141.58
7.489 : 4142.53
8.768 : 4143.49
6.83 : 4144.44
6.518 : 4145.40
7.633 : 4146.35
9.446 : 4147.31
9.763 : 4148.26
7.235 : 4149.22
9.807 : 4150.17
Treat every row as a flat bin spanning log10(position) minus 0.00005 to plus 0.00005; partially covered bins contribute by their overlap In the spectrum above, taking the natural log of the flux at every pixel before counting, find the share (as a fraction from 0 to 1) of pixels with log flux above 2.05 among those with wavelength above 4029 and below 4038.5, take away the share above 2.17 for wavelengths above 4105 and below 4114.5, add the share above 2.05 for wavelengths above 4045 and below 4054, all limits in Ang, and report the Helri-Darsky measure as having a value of 0.90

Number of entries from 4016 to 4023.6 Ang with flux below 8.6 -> 3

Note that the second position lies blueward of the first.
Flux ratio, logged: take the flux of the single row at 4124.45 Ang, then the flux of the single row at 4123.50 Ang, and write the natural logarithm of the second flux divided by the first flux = -0.14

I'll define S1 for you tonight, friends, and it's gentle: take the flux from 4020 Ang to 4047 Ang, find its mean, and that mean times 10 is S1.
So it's 84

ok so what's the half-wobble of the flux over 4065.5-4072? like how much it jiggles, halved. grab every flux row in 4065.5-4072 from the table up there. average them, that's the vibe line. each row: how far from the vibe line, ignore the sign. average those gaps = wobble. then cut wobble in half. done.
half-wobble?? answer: 0.52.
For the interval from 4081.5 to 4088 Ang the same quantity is 0.40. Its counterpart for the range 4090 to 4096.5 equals 0.46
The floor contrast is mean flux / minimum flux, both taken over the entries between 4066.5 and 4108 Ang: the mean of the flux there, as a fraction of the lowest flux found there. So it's 1.31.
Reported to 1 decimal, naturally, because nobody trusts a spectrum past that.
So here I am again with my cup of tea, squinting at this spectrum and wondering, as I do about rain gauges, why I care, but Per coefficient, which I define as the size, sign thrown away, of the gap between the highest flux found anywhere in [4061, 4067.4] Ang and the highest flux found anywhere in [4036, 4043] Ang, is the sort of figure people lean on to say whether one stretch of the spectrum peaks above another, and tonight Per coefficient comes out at 1.5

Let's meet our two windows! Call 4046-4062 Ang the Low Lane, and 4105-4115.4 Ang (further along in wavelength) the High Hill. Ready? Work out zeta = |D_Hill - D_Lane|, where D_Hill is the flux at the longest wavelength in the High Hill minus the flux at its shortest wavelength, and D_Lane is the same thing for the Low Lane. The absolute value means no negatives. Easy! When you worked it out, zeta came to 1.4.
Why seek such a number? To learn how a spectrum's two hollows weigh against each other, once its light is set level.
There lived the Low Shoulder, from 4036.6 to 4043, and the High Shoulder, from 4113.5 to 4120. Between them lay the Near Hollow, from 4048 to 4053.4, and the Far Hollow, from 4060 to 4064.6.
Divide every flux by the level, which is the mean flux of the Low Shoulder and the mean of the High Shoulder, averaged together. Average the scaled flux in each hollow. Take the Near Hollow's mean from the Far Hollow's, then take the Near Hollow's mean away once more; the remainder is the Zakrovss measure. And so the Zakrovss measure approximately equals -1.18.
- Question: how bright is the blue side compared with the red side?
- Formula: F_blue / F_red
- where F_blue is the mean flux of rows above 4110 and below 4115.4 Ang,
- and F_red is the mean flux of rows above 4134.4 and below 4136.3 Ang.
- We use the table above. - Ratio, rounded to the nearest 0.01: 1.15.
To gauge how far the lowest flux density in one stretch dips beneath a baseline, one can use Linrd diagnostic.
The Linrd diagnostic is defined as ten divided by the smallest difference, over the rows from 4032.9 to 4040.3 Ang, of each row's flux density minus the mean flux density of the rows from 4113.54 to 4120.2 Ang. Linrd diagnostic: -3.8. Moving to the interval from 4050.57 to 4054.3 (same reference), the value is -8.5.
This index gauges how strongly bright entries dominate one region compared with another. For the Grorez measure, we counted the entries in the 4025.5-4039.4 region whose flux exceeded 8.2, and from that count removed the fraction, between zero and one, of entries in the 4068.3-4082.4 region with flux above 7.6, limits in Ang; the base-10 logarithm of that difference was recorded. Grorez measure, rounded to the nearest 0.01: 0.70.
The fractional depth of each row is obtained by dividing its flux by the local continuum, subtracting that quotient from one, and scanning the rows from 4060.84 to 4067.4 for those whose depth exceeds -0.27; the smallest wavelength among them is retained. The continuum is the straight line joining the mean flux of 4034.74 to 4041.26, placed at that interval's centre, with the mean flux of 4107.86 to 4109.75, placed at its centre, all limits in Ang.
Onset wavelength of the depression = 4061.31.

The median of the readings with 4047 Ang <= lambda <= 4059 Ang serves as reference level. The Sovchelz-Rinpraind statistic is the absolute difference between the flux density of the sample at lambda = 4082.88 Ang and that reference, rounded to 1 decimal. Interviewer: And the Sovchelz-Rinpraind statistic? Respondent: 1.2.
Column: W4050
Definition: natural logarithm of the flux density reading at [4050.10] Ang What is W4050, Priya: 1.97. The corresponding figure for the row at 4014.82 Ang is 2.20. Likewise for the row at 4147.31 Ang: 2.25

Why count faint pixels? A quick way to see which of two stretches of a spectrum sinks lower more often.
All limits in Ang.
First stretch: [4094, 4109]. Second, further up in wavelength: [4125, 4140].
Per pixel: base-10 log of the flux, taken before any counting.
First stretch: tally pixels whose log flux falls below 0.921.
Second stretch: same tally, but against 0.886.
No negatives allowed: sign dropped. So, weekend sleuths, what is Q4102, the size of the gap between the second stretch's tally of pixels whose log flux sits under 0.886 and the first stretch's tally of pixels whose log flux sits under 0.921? 10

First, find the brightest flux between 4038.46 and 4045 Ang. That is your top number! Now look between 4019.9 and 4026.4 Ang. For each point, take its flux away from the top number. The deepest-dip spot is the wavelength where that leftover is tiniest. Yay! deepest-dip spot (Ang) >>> 4021.30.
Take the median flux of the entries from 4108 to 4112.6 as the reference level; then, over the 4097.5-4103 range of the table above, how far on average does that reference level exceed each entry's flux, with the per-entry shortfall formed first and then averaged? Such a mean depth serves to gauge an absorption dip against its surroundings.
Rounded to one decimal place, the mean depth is 0.6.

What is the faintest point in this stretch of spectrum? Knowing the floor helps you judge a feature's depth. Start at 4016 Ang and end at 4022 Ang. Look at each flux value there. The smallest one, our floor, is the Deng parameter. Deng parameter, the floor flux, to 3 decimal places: 7.025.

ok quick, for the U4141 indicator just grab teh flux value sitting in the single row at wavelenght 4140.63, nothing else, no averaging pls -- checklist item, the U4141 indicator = 8.338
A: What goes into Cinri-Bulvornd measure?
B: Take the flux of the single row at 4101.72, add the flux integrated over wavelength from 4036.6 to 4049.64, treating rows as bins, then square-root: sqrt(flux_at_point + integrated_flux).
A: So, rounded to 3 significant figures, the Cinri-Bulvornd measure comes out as 10.8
